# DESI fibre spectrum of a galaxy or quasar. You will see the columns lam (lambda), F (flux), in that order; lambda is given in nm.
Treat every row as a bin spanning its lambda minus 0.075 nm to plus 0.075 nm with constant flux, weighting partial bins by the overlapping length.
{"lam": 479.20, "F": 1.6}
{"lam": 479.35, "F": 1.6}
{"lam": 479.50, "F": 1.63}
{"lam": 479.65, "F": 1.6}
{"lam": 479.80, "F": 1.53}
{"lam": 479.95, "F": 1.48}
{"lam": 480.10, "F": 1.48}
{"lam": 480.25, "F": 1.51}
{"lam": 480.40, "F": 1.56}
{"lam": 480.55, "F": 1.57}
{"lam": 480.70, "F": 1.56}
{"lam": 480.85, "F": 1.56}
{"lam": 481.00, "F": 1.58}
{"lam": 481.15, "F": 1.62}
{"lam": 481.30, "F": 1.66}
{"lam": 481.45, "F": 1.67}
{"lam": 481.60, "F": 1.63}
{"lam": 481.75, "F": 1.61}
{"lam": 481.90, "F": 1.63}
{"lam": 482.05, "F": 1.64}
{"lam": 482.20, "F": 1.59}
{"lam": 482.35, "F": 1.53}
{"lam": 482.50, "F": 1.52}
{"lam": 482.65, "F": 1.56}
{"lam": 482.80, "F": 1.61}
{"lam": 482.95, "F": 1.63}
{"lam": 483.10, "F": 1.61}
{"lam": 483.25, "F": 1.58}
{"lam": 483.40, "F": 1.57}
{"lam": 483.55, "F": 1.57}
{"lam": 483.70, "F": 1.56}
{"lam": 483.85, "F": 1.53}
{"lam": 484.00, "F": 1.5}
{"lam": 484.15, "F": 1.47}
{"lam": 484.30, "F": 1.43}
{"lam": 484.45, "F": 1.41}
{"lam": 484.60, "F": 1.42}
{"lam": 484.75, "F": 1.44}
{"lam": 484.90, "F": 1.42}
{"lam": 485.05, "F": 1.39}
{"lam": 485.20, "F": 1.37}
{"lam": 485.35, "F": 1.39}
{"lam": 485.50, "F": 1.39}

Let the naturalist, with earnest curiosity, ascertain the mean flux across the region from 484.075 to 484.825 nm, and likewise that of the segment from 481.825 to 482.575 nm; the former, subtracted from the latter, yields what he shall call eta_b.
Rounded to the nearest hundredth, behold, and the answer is 0.15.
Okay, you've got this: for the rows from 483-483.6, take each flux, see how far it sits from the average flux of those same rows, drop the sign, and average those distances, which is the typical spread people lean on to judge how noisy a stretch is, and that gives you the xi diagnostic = 0.014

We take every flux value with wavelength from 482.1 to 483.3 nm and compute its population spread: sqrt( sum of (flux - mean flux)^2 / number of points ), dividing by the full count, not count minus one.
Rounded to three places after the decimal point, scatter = 0.037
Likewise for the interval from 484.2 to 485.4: 0.022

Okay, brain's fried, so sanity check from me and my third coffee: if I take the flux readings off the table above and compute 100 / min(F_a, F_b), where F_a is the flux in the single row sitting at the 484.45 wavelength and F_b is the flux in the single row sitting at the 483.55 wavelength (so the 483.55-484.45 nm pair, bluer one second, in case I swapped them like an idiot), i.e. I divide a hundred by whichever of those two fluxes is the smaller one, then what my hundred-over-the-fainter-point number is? 71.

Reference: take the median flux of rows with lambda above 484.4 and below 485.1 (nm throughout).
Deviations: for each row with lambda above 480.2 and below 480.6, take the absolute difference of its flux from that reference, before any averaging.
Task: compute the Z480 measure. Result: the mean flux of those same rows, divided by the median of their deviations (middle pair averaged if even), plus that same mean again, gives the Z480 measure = 12.6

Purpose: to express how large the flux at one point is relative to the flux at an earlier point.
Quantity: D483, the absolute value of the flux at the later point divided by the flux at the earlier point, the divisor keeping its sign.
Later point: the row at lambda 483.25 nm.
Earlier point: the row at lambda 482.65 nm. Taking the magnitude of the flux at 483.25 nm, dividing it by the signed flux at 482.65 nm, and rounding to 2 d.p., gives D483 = 1.01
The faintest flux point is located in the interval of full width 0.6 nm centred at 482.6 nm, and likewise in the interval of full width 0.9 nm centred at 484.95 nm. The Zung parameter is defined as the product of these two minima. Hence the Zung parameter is 2.08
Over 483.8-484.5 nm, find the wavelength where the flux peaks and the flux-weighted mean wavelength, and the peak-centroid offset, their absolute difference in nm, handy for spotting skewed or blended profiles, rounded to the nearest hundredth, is 0.29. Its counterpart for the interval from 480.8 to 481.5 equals 0.29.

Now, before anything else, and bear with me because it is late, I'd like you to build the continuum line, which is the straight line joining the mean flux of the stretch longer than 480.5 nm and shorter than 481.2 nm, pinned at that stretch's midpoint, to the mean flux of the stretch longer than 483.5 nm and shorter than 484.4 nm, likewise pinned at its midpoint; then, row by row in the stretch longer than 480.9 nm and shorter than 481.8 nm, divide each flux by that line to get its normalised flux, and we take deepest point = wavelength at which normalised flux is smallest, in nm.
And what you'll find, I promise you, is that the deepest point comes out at 481.00 nm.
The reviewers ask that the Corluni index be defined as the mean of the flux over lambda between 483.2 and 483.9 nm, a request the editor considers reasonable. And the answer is 1.56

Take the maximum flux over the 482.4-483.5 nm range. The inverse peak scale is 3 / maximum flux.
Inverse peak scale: 1.84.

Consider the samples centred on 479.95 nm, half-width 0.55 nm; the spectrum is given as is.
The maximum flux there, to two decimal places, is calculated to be 1.63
